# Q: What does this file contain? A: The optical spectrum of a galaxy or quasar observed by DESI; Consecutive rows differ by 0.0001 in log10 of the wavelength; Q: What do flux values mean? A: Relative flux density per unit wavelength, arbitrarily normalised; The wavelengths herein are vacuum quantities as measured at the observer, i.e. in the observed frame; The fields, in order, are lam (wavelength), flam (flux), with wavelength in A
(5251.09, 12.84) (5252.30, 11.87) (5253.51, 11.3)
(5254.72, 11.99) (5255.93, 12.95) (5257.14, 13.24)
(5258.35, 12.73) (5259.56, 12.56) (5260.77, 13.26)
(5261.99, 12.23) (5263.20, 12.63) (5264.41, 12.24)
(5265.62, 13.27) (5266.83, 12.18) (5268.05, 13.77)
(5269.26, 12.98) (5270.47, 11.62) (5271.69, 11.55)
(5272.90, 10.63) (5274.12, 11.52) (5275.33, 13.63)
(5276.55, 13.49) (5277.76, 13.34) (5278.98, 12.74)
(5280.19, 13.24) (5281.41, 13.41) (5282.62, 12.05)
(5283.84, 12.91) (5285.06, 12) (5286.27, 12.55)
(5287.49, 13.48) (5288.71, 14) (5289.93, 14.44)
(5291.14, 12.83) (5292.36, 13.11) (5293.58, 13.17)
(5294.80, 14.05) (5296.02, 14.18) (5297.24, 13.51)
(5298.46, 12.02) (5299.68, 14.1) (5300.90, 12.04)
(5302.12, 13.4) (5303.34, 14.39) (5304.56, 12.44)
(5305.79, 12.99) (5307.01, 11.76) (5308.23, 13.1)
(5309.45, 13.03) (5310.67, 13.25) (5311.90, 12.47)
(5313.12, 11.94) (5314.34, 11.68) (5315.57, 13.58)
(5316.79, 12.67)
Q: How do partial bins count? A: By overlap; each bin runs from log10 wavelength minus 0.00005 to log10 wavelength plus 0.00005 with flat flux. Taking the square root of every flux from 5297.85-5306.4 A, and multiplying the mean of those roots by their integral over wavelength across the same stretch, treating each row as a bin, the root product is 111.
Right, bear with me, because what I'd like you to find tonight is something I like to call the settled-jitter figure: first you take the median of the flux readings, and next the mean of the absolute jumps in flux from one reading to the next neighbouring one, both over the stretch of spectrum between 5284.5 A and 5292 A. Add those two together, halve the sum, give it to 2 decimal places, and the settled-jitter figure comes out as 6.98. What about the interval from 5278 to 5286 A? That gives 6.79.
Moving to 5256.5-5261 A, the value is 6.72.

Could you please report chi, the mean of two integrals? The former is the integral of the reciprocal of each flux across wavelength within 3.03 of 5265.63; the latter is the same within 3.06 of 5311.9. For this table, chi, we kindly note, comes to 0.483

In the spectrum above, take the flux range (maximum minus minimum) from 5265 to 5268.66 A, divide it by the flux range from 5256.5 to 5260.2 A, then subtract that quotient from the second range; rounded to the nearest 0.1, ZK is -1.7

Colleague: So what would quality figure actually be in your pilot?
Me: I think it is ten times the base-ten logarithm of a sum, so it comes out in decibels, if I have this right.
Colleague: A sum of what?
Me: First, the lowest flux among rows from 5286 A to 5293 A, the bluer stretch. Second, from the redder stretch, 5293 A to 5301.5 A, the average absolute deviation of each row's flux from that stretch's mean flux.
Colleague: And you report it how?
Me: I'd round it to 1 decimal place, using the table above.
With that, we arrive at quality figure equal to 11.2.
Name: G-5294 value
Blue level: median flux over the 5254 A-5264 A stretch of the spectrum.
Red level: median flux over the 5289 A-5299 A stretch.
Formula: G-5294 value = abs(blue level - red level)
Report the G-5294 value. 0.66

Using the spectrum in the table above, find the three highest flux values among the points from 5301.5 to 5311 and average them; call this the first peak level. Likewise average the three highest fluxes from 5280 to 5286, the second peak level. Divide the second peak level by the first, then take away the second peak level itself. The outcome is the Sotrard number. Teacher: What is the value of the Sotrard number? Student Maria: -12.22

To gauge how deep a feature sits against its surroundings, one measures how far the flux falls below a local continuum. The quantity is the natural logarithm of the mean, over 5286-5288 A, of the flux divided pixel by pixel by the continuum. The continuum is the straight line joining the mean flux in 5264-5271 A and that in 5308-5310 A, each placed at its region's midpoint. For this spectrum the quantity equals 0.01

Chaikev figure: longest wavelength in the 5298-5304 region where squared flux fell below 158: 5300.90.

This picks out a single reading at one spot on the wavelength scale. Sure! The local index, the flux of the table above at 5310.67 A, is 13.25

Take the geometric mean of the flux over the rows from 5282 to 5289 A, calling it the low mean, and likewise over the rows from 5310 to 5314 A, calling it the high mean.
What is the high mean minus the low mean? -0.3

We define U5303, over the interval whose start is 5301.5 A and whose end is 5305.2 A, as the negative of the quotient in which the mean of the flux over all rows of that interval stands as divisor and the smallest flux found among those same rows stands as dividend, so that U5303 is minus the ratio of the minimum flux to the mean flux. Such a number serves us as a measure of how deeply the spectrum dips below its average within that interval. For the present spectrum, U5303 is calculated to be -0.93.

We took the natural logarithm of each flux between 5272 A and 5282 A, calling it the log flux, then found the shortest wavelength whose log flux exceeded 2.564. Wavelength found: 5275.33 A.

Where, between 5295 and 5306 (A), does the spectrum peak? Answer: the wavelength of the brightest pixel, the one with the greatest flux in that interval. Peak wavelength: 5303.34 A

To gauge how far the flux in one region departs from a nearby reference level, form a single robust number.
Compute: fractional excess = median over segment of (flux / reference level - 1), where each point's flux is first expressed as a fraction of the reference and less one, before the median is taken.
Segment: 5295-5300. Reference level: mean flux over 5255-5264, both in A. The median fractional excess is 0.08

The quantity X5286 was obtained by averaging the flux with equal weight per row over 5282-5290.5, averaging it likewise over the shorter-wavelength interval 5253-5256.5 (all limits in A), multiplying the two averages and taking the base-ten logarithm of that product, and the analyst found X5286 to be 2.20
